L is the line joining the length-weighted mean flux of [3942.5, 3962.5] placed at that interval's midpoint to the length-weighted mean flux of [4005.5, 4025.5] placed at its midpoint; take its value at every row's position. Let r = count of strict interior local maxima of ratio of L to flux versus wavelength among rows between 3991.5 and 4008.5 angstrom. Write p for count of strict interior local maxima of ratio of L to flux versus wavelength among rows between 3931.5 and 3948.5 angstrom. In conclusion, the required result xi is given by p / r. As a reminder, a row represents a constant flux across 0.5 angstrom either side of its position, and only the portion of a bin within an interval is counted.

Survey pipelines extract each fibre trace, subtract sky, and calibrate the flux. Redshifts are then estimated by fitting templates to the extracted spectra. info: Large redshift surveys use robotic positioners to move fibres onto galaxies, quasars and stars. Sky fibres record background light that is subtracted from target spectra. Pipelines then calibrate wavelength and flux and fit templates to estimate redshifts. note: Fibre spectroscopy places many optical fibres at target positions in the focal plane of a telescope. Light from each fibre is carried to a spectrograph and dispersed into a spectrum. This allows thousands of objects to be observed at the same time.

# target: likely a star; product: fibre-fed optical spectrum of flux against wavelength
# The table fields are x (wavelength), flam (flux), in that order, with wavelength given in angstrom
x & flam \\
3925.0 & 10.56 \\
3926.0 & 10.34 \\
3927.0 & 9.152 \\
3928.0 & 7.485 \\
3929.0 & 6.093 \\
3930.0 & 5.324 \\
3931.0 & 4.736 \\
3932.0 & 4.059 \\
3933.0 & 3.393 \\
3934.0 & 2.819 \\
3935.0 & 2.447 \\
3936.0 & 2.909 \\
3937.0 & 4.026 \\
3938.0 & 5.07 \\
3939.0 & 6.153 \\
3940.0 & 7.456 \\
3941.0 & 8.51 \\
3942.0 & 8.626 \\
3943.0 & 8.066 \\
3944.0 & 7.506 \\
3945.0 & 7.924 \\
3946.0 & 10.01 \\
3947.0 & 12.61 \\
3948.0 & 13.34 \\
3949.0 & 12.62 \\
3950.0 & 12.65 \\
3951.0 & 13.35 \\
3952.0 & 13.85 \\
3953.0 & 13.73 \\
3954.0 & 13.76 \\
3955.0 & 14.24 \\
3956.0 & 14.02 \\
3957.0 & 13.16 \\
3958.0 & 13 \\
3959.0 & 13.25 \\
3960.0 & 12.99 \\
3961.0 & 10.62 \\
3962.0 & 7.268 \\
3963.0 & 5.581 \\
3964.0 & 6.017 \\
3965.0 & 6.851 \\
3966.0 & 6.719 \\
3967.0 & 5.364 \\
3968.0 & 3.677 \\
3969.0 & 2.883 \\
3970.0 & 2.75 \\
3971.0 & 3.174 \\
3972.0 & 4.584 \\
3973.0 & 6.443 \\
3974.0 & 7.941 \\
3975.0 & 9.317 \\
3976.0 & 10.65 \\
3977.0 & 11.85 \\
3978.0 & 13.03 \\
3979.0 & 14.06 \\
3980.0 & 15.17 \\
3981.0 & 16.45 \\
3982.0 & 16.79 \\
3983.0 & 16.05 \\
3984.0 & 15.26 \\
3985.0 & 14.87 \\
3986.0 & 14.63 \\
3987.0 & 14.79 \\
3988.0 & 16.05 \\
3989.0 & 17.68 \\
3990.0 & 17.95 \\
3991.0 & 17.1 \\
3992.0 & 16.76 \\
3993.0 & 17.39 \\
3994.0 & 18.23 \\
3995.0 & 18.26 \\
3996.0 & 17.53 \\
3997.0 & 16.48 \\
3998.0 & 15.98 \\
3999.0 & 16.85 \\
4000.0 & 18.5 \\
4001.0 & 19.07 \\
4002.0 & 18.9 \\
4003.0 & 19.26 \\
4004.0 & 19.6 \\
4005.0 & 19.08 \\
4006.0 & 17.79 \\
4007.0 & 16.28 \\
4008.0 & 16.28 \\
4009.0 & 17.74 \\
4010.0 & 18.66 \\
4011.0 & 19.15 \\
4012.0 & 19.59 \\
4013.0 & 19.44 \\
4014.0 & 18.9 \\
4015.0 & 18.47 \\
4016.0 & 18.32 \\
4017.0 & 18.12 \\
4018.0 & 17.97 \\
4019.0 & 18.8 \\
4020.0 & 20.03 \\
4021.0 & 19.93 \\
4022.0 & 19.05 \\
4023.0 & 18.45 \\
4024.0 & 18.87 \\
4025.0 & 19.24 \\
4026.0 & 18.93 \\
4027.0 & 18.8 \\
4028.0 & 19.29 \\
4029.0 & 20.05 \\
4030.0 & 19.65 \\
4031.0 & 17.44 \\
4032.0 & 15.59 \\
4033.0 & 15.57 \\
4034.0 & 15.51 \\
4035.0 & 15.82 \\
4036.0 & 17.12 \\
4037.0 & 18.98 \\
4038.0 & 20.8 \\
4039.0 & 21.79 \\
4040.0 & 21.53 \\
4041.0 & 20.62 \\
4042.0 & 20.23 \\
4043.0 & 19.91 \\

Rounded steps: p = 2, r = 2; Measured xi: 1.00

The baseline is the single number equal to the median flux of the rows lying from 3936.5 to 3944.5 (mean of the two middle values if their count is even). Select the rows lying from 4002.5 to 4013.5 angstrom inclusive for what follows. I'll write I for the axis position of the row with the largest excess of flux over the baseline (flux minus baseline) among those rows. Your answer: 4004.0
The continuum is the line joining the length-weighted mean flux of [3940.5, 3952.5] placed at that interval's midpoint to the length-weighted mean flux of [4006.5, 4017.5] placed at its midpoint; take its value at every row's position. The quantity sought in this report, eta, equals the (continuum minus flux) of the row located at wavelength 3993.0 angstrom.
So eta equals -1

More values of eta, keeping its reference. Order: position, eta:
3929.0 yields 3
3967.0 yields 8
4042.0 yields 1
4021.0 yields -1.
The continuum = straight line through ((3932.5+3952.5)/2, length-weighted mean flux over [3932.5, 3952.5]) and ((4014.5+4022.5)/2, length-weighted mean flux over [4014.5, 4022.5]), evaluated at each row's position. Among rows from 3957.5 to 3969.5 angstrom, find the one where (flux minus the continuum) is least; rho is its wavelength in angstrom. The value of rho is 3969.0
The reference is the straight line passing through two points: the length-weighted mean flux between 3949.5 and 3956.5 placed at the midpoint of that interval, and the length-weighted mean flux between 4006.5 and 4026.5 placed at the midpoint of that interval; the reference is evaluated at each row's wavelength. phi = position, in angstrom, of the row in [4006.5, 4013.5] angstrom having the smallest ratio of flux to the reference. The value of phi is 4008.0 angstrom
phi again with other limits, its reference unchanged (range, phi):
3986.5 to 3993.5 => 3987.0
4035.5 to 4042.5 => 4036.0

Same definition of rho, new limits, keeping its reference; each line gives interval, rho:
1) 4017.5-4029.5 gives 4027.0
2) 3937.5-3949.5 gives 3938.0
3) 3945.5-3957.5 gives 3946.0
